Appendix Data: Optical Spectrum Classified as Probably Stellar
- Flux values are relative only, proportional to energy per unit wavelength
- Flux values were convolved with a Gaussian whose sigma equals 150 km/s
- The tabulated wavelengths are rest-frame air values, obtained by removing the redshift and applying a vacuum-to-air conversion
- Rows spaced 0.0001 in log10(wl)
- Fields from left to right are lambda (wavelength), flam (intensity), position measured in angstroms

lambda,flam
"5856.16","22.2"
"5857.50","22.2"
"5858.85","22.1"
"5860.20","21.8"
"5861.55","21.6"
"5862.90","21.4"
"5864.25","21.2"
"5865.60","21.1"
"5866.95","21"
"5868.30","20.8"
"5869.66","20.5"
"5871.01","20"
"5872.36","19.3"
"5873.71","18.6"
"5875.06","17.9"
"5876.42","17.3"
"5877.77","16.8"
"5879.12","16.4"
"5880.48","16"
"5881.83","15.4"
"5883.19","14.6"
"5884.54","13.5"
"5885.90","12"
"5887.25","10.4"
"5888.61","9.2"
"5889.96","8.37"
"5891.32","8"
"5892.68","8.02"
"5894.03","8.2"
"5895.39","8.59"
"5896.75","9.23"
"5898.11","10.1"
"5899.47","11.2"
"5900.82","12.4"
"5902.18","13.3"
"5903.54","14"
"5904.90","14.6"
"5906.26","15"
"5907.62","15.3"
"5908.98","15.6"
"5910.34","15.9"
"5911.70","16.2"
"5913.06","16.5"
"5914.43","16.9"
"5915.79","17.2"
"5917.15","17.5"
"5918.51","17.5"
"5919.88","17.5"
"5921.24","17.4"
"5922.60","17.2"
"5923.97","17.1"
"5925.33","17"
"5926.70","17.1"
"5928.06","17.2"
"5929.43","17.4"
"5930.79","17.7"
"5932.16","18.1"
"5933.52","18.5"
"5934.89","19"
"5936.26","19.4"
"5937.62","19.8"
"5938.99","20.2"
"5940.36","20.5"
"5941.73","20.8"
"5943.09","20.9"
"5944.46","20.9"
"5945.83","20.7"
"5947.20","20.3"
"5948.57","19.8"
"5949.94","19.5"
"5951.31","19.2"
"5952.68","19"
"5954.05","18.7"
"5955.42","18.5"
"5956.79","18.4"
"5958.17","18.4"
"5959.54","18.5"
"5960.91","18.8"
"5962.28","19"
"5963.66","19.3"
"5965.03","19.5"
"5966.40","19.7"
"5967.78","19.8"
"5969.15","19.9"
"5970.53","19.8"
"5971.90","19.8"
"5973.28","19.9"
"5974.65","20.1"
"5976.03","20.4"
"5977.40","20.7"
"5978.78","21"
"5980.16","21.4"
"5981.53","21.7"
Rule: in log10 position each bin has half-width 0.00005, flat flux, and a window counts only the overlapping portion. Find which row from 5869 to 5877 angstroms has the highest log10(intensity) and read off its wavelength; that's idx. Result 5869.66 angstroms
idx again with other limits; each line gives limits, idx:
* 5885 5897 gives 5885.90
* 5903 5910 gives 5908.98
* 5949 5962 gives 5949.94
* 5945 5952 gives 5945.83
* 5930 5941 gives 5940.36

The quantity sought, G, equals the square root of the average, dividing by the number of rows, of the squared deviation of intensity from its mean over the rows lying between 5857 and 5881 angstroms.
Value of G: 2.0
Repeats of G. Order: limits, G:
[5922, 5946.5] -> 1.5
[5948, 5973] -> 0.5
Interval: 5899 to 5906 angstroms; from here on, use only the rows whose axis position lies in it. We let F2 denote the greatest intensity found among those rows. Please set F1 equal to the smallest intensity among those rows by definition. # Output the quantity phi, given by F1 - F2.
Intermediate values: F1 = 11.2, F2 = 14.6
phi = -3.4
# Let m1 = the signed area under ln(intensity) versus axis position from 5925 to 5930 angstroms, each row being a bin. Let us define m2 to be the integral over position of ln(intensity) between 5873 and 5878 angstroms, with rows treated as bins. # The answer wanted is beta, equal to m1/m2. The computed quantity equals 1.0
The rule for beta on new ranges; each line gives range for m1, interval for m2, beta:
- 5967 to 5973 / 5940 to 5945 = 1.2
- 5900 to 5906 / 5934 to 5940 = 0.9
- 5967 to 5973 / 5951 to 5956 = 1.2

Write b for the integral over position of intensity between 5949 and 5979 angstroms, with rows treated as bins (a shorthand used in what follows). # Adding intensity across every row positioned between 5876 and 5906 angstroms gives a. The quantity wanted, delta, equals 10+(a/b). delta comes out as 10.5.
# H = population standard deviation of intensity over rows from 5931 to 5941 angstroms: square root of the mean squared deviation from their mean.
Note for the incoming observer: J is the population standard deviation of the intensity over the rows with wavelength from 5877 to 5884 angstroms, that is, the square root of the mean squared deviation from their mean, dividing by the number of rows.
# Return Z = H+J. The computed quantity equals 1.6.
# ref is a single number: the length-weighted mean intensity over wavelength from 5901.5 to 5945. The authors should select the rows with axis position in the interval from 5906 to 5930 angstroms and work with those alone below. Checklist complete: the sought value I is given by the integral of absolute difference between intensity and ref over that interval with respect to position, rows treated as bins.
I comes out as 17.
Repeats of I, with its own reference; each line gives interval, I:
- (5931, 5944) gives 28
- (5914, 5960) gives 62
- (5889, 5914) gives 130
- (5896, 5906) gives 53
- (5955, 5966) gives 15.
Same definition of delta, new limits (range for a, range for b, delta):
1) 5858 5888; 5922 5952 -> 10.7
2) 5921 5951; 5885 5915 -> 11.1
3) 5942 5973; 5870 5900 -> 11.1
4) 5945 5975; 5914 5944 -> 10.8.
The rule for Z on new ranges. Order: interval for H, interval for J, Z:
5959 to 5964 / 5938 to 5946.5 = 0.5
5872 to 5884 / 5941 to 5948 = 1.7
